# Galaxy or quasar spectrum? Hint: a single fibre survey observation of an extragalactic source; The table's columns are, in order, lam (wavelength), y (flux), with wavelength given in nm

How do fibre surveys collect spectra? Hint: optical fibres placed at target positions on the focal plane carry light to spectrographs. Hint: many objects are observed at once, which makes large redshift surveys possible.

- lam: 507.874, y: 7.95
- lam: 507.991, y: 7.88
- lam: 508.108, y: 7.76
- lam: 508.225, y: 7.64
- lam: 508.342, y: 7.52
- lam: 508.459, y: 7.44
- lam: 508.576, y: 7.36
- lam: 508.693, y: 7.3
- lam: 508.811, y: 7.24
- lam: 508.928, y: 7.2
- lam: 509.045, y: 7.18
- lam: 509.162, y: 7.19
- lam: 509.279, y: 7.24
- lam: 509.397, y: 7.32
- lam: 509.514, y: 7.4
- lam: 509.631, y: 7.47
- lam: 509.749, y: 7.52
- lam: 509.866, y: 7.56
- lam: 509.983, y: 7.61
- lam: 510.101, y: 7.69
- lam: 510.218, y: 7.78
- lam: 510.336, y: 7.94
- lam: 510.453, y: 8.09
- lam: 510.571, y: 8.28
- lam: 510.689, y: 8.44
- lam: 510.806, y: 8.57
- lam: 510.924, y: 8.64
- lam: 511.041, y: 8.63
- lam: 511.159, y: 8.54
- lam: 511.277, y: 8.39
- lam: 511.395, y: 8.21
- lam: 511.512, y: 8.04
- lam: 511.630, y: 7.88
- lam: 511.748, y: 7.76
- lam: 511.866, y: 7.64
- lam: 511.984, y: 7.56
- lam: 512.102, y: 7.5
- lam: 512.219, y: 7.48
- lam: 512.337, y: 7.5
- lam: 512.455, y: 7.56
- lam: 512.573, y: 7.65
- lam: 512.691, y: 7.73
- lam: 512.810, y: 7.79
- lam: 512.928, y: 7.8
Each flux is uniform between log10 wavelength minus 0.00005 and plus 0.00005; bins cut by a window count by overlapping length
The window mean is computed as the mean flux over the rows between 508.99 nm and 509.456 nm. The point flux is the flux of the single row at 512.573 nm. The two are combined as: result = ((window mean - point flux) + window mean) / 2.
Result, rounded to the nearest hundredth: 3.41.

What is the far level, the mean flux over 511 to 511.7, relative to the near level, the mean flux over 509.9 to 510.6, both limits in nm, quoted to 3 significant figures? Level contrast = 1.05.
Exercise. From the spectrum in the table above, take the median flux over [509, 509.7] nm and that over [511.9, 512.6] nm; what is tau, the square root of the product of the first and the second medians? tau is 7.40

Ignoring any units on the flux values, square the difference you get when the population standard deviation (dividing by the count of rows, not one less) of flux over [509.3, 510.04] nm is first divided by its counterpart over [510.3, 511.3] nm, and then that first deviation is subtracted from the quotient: 0.1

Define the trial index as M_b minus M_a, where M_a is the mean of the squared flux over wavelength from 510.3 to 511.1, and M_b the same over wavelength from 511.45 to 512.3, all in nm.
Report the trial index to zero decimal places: -11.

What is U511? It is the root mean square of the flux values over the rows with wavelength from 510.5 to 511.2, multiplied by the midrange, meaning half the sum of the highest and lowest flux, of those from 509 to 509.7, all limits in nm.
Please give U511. 62.4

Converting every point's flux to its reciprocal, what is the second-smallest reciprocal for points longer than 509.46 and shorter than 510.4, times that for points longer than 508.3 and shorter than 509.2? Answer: 0.0173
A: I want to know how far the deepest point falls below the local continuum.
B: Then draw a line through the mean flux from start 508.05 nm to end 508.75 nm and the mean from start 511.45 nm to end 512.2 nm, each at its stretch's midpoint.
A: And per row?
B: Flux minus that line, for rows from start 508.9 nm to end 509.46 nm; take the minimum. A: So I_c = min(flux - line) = -0.4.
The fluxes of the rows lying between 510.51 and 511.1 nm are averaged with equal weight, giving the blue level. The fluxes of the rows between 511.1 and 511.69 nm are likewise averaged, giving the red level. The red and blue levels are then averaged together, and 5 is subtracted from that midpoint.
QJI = 3.36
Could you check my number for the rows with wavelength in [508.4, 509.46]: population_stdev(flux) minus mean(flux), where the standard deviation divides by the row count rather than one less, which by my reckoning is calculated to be -7.19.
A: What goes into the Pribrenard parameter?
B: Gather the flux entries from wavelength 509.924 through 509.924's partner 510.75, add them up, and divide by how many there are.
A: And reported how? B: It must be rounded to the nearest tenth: 8.0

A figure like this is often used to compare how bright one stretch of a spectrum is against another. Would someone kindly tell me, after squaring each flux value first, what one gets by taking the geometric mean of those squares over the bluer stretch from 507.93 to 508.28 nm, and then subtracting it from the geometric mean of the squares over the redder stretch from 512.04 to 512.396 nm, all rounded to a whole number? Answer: -4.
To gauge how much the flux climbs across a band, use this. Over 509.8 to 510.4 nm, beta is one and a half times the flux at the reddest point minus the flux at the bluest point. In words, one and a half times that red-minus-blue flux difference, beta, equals 0.57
